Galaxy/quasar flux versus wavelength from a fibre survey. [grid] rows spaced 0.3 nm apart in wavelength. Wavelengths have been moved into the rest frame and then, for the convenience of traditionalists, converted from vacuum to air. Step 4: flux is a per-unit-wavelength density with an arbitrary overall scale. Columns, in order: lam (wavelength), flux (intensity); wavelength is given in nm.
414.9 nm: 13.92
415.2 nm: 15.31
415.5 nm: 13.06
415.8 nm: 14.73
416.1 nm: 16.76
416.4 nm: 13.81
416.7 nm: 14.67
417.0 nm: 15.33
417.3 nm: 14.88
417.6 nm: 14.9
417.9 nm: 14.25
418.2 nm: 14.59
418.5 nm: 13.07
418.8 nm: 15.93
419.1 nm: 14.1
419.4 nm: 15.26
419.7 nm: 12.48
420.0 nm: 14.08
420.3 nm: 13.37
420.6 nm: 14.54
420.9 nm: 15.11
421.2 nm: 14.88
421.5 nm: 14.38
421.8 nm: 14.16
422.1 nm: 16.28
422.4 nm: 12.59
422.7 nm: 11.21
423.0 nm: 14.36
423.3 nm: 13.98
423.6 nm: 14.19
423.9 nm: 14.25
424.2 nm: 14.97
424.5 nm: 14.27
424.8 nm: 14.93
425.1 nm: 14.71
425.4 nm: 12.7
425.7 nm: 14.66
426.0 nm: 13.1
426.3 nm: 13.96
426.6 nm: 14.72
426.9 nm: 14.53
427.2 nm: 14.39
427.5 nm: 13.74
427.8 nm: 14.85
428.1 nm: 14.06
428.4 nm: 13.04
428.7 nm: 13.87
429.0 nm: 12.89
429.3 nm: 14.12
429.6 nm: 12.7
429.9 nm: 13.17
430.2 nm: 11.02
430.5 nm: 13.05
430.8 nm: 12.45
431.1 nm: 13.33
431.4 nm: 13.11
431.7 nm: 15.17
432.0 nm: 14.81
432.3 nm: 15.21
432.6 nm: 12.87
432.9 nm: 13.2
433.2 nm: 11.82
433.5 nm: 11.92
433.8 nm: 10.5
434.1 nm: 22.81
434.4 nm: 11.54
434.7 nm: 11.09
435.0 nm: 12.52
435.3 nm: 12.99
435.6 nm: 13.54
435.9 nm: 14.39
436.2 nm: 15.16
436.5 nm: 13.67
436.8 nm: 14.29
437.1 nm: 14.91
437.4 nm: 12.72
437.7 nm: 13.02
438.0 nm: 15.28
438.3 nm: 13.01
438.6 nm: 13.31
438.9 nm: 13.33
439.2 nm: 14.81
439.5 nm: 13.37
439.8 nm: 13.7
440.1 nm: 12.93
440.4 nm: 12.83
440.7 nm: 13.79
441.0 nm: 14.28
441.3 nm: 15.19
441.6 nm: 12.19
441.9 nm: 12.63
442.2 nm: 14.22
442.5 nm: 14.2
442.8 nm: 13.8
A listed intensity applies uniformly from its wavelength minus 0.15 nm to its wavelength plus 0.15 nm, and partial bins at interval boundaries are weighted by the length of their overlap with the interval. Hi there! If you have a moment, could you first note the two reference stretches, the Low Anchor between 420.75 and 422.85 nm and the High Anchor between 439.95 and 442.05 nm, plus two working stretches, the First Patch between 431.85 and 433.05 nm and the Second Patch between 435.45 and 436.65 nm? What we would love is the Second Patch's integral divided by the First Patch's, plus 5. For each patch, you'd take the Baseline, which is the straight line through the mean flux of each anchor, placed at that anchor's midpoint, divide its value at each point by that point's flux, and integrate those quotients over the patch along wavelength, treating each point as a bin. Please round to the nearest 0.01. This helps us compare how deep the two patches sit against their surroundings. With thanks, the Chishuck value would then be 5.98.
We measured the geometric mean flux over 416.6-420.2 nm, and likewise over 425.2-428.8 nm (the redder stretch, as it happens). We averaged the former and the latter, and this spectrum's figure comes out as 14.2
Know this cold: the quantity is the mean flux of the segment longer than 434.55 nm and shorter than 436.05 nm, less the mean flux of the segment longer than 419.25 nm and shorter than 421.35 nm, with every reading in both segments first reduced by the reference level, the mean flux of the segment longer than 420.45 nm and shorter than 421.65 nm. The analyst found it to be -1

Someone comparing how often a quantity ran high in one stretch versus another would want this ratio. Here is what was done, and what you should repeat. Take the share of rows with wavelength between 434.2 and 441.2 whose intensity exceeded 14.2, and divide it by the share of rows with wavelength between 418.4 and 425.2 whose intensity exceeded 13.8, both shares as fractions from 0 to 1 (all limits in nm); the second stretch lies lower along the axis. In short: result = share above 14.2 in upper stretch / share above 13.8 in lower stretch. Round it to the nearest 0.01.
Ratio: 0.39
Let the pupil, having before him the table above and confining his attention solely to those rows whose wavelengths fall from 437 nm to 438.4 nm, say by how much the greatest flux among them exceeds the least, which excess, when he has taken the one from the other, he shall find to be 2.56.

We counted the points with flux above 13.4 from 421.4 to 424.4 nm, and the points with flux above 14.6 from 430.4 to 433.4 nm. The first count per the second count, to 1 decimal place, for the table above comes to 2.7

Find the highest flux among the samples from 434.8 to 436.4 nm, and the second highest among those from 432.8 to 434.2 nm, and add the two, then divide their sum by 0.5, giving 56.7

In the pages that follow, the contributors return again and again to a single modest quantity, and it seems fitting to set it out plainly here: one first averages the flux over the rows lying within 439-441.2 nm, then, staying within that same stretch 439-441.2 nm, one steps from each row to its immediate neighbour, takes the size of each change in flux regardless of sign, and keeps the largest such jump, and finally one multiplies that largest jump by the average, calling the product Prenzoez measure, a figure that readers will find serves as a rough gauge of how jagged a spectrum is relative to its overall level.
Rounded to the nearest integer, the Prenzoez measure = 20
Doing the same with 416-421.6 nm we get 43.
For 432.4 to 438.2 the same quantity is 167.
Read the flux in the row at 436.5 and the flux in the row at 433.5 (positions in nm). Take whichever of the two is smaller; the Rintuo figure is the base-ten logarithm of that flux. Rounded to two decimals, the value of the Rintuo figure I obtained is 1.08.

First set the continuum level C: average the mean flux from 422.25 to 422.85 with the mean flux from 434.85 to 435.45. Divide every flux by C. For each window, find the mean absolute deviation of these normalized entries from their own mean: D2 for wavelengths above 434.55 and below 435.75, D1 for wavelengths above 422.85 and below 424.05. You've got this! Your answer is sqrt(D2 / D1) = 2.58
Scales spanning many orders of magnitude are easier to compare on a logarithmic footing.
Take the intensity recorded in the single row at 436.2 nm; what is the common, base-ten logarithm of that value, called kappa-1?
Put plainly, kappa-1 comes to 1.181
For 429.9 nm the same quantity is 1.120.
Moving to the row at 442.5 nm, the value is 1.152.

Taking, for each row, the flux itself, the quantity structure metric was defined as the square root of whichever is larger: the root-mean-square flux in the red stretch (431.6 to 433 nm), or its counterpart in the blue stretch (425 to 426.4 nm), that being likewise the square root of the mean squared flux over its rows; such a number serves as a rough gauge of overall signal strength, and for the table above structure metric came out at 3.78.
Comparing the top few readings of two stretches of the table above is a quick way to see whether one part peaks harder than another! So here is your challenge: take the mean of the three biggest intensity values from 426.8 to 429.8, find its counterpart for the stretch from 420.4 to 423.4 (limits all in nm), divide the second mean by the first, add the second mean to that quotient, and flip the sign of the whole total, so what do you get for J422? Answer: -16.5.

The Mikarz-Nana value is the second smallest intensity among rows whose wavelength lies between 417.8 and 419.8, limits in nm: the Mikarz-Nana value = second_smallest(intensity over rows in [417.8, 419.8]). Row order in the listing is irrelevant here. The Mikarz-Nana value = 13.07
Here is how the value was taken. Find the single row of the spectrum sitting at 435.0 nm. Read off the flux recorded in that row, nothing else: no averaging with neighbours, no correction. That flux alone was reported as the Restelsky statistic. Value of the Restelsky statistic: 12.52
